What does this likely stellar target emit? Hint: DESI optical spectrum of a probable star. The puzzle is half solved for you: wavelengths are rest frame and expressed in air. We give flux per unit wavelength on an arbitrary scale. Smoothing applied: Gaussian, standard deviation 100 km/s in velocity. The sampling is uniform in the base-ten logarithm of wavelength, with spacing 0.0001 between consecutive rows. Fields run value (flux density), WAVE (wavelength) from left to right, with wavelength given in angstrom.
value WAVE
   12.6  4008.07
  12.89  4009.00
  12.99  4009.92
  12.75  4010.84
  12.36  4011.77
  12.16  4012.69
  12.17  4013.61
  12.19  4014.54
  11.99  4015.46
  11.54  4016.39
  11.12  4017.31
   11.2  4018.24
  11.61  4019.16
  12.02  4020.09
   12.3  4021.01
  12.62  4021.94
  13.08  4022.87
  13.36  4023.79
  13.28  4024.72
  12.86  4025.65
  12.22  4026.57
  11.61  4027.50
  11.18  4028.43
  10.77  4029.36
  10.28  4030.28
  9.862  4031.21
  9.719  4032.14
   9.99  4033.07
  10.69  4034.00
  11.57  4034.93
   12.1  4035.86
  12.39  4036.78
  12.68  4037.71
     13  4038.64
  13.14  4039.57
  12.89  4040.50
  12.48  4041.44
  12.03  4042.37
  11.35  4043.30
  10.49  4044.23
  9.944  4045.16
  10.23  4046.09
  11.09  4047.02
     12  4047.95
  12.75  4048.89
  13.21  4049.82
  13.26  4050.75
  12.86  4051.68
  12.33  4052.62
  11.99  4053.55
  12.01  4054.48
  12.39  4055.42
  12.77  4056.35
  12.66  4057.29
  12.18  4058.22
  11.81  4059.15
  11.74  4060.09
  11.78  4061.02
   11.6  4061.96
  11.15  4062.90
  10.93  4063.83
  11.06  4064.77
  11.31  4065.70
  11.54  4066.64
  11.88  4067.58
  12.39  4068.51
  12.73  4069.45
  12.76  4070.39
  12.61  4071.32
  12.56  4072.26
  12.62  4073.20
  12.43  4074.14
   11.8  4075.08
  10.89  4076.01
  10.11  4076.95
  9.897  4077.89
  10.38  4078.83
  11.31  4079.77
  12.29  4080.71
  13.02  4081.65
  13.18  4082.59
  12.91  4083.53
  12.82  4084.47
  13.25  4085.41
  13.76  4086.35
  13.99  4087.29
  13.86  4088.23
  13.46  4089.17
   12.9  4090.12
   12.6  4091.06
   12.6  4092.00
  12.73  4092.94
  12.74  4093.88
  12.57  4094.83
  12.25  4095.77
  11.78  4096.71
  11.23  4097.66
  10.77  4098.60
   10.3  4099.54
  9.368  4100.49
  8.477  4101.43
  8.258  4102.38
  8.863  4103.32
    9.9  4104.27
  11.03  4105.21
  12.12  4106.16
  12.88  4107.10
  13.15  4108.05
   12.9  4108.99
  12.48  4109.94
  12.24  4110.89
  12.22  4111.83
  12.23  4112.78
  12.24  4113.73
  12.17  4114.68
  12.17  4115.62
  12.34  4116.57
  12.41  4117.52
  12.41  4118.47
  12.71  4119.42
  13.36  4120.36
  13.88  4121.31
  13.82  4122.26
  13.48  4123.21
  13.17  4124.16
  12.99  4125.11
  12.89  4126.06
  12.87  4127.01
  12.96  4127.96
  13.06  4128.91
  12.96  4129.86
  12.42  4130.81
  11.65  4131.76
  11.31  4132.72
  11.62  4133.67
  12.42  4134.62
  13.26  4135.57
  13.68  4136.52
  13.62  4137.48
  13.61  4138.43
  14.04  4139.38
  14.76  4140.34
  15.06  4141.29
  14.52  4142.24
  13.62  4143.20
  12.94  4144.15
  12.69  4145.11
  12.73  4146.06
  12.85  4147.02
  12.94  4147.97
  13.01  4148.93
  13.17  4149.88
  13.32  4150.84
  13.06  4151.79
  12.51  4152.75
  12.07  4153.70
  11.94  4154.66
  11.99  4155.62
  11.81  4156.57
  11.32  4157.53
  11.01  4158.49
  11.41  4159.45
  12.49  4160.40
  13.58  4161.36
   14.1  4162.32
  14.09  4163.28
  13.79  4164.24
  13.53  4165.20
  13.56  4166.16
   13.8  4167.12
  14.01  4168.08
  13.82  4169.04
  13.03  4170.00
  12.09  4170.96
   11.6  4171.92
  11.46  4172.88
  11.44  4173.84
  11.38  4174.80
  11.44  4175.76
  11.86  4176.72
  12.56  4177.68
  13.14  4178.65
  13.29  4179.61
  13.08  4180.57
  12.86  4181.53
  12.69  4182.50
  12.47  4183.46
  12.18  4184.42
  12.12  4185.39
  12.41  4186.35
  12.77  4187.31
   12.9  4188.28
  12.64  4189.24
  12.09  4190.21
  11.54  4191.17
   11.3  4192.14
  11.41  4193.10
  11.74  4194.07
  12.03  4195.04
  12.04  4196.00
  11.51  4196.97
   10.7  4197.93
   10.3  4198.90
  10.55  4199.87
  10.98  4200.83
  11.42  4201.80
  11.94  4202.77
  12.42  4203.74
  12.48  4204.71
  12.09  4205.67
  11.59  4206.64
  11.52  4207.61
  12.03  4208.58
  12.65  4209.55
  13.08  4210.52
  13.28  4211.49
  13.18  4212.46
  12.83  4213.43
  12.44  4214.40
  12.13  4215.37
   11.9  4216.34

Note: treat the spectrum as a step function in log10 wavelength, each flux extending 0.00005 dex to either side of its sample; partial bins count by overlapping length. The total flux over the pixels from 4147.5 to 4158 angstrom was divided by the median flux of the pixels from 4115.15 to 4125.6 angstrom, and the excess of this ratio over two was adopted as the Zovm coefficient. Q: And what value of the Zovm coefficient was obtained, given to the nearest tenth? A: 8.6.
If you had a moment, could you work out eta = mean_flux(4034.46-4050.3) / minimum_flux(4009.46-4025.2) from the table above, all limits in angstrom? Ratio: 1.08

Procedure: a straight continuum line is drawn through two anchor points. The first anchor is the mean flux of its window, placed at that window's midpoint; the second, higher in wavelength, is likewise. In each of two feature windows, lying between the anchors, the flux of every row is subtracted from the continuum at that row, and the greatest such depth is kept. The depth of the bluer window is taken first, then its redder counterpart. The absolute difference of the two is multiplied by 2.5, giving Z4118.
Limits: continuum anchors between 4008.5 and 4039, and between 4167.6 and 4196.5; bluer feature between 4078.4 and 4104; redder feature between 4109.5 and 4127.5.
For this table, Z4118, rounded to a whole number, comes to 10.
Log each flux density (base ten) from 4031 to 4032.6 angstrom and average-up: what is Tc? 0.99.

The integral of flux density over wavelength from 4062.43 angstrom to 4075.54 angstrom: 157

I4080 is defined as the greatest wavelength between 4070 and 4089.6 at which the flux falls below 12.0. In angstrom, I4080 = 4079.77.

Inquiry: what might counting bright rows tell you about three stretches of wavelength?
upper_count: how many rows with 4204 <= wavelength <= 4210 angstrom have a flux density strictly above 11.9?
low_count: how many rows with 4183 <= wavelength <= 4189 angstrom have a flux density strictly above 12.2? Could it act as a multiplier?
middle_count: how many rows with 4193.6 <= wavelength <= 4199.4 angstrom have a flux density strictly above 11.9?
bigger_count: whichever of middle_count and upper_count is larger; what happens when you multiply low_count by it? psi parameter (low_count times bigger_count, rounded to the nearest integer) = 16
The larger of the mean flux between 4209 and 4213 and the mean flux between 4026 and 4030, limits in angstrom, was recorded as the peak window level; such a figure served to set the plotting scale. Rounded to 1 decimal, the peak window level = 13.0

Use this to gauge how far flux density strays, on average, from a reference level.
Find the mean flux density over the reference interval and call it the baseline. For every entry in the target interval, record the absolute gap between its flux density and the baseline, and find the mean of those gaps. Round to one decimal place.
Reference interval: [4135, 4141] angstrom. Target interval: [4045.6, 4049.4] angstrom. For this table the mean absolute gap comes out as 2.3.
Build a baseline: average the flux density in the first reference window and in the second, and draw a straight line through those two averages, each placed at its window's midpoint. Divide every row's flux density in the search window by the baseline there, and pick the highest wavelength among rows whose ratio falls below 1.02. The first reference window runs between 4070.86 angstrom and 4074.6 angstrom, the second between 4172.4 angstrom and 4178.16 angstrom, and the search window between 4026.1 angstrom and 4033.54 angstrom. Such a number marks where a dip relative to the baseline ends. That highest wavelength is 4033.07 angstrom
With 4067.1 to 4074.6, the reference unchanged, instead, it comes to 4074.14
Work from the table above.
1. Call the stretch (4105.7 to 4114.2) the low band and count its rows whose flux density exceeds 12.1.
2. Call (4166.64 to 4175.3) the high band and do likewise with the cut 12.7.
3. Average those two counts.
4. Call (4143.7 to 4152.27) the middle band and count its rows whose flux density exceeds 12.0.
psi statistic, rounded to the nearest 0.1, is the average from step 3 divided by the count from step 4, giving 0.7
